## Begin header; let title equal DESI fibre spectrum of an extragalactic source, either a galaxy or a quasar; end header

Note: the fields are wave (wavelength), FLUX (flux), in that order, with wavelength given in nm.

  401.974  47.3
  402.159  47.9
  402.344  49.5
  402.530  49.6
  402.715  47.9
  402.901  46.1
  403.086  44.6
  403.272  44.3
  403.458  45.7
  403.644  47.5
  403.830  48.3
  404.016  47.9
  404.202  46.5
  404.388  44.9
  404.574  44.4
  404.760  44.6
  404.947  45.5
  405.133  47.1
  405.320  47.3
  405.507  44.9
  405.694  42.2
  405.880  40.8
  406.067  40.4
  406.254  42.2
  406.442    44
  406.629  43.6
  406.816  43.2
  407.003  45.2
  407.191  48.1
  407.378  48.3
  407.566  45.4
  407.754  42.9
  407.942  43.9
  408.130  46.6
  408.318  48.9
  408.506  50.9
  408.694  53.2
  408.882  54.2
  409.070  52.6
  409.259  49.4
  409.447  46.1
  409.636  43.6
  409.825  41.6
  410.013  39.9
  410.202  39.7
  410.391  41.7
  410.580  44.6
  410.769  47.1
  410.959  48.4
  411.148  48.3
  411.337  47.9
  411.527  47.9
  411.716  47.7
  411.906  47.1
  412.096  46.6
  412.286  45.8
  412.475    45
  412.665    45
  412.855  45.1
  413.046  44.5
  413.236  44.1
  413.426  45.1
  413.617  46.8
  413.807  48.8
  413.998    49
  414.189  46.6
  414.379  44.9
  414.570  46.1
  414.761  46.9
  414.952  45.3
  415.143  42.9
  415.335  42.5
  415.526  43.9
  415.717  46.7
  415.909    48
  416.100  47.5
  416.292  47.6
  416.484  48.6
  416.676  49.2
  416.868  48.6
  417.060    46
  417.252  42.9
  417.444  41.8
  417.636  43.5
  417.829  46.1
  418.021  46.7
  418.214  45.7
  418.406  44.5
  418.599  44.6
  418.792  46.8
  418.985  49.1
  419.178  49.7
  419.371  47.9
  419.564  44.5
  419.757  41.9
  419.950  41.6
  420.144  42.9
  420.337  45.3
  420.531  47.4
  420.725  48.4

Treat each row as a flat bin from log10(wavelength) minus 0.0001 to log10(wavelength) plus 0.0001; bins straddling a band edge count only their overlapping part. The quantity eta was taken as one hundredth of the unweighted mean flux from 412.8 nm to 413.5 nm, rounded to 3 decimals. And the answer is 0.447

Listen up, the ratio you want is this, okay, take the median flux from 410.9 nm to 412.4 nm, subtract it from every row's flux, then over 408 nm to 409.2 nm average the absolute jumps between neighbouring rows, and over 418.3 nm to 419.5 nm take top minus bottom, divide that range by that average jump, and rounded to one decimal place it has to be 2.8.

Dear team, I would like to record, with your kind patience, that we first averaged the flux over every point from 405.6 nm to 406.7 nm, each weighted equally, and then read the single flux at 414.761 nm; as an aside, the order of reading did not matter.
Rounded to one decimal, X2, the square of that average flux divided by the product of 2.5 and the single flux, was 15.2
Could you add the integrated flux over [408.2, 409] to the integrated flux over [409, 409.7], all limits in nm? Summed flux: 75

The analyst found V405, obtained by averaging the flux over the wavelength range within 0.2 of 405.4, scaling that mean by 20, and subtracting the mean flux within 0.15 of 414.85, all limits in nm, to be 876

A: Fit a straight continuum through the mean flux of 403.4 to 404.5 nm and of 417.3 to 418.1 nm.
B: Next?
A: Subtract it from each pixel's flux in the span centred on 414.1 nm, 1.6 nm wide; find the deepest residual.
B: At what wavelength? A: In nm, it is 414.379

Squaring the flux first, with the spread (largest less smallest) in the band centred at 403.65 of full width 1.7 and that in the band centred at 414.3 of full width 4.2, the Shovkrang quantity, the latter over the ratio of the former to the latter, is 955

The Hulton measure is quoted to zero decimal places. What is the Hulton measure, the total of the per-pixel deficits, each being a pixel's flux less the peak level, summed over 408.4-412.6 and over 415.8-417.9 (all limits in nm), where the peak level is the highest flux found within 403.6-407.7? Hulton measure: -55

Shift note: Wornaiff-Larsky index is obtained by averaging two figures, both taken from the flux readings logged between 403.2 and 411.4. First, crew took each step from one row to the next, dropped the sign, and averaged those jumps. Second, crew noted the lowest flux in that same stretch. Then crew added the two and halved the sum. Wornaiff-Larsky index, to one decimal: 20.6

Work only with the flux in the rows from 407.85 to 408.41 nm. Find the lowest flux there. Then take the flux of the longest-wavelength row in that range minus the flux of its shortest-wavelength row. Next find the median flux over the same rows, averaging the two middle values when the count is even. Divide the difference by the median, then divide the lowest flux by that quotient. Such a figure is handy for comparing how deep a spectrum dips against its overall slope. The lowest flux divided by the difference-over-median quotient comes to 409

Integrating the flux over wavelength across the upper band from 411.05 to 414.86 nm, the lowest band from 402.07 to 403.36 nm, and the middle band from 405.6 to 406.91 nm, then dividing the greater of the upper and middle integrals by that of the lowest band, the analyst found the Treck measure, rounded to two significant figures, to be 2.9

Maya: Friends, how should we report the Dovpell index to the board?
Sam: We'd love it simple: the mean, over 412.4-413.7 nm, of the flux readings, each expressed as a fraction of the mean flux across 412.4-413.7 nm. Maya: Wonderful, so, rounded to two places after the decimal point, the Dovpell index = 1.00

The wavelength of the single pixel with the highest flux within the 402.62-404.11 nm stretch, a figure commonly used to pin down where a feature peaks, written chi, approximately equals 403.830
